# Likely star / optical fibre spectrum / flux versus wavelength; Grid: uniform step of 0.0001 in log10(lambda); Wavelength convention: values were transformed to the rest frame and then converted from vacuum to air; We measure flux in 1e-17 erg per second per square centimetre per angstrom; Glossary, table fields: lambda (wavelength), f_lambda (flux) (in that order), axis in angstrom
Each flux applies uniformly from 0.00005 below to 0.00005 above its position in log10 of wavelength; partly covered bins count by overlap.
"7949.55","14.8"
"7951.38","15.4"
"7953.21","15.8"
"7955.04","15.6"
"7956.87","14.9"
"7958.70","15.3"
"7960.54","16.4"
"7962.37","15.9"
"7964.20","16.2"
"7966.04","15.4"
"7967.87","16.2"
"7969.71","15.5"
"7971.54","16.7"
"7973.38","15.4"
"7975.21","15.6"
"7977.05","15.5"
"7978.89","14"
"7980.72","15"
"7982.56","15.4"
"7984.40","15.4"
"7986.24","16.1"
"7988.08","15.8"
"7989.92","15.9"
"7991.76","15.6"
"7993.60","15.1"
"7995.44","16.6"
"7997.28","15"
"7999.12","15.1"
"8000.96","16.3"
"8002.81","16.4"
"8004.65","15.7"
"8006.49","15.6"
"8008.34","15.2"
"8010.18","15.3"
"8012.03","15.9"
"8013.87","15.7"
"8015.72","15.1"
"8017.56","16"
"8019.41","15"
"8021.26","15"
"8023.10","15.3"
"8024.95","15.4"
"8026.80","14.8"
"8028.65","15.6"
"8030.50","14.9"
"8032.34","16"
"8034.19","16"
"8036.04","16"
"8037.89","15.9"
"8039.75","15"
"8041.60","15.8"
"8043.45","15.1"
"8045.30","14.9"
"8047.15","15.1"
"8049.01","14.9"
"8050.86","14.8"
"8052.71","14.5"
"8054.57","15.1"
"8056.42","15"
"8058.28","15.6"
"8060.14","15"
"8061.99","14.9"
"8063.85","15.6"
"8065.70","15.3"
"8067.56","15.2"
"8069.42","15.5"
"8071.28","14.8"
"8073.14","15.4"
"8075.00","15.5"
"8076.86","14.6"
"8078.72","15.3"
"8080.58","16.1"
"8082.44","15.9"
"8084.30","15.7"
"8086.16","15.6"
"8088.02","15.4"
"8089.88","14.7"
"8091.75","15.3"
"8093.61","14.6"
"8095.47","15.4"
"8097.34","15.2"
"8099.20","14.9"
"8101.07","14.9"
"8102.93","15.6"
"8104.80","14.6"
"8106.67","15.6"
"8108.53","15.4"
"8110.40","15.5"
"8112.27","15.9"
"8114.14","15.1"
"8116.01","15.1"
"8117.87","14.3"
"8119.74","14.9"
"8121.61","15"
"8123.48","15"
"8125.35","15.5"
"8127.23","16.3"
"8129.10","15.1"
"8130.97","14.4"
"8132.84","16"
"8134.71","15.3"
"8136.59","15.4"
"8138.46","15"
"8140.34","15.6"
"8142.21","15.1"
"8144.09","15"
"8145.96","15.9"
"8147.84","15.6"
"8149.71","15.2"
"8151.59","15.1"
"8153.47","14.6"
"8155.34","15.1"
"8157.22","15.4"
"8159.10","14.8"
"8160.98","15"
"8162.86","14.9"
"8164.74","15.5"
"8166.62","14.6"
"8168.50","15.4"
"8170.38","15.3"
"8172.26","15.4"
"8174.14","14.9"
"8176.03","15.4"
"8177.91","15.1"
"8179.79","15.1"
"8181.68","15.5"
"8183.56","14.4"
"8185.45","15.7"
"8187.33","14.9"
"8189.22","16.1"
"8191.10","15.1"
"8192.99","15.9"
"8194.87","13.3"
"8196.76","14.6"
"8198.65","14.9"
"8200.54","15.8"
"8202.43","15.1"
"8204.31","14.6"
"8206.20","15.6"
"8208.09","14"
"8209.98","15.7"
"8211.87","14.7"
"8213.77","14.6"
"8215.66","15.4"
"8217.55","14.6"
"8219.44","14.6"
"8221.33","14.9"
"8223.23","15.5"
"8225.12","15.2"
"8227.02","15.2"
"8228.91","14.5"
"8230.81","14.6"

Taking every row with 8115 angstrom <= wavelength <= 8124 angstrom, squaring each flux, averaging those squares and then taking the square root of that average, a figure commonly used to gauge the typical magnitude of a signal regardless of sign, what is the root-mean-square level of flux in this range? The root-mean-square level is 14.9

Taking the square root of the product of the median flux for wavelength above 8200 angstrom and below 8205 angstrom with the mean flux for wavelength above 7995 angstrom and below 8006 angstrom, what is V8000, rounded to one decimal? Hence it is 15.5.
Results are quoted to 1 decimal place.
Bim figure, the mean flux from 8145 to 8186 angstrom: 15.2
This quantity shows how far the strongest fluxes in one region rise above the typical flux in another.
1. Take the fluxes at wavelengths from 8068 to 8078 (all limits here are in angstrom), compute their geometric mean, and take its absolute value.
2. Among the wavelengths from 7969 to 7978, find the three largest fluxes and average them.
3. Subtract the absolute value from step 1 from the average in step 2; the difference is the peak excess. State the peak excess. 0.78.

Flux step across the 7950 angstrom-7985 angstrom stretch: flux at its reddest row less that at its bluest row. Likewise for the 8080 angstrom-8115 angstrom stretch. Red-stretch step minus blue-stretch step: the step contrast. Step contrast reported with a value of -1.0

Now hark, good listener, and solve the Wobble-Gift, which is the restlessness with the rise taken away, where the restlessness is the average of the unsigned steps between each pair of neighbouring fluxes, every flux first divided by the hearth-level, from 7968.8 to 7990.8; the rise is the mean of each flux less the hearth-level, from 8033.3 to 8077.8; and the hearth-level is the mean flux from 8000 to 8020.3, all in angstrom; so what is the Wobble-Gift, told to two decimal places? 0.46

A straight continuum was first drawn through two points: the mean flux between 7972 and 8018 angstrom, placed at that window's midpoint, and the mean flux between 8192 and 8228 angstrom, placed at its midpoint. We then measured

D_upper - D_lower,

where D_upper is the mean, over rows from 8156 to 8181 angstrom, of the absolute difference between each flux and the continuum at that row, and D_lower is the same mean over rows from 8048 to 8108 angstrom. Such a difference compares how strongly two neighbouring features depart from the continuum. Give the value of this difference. -0.11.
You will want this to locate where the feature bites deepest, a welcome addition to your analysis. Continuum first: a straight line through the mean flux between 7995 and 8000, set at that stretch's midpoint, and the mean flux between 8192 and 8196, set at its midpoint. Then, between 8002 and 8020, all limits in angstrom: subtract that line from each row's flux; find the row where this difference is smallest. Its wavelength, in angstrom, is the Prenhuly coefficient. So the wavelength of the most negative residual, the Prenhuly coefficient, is 8019.41 angstrom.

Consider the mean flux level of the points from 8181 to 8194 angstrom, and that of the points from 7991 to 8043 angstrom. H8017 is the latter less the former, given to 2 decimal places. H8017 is 0.18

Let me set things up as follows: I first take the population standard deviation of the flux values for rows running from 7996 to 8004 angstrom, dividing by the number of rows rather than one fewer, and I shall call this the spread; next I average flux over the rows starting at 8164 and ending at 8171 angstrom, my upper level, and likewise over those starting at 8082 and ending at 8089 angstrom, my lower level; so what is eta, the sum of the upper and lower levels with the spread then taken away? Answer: 30.2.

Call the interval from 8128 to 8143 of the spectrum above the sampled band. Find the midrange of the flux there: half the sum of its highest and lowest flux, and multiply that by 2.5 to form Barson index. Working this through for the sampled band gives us 38.00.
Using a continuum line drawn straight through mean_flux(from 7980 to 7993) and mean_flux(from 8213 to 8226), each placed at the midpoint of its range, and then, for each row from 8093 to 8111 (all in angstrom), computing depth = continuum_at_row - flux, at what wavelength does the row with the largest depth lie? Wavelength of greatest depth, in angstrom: 8093.61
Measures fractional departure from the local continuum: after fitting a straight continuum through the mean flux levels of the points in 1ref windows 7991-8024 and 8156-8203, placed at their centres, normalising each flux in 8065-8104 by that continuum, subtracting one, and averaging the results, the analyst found -0.005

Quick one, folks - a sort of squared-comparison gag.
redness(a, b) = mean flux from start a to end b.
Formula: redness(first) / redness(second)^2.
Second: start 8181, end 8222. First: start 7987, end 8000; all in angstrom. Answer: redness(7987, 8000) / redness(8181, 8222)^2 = 0.0693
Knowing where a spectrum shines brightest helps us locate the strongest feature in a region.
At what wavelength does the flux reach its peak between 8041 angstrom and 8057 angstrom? 8041.60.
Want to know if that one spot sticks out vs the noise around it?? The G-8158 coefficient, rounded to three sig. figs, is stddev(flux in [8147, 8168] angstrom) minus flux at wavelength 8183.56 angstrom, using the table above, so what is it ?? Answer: -14.1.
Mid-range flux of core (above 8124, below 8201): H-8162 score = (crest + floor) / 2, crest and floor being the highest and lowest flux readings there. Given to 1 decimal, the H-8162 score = 14.8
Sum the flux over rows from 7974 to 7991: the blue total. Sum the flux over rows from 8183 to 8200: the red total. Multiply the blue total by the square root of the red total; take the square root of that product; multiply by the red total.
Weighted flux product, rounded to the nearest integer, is 5414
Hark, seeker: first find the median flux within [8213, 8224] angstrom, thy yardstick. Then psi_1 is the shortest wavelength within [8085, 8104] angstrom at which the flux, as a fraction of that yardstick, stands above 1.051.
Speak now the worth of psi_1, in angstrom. 8086.16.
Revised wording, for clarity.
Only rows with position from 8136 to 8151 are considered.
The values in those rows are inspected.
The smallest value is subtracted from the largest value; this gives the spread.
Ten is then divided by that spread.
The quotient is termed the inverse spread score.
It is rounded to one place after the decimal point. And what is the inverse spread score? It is 11.1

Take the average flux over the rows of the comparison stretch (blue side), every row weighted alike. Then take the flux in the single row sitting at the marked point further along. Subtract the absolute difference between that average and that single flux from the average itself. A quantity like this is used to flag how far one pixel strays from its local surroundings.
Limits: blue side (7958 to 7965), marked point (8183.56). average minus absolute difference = 14.4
